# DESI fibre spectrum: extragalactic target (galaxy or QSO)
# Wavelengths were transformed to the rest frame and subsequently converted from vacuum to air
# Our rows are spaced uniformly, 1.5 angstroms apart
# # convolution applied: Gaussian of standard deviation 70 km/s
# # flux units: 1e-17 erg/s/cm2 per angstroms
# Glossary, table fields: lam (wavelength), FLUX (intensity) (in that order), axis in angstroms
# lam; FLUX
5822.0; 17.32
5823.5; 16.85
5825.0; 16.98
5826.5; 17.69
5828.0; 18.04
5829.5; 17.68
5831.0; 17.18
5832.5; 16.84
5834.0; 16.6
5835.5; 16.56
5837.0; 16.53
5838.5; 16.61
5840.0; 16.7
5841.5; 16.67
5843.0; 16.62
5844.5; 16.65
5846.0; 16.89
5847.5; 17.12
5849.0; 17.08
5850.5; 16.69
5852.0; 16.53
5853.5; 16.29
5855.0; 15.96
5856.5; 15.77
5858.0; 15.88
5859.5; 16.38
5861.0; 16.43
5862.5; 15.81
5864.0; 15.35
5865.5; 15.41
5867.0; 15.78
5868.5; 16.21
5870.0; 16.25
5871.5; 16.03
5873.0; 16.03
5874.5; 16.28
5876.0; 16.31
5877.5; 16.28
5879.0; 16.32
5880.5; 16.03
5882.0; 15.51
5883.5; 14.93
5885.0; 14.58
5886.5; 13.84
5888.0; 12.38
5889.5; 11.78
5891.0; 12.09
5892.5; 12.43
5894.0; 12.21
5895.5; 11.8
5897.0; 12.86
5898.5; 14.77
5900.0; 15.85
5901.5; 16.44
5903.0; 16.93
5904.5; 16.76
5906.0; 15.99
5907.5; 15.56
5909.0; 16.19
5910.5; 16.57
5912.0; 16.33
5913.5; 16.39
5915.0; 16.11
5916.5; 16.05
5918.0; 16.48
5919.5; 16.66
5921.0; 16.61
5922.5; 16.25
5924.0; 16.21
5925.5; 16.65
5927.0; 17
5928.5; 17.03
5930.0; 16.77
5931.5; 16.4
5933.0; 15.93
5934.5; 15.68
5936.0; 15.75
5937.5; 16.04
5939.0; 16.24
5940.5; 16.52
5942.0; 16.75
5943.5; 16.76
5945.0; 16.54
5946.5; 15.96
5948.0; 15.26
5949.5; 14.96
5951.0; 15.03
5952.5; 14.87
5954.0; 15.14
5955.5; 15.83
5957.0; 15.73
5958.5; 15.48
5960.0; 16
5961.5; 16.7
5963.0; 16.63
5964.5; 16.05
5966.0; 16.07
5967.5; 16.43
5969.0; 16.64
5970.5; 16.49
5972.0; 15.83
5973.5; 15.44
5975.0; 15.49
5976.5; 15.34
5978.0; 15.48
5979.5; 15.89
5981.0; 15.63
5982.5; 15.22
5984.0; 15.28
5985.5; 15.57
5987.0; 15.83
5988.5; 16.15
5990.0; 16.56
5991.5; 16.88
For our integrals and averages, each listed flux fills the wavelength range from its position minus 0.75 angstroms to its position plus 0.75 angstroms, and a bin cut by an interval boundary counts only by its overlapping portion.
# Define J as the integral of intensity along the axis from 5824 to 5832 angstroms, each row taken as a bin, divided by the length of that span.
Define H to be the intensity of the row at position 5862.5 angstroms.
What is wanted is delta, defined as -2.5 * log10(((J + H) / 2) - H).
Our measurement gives 0.20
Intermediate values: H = 15.81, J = 17.5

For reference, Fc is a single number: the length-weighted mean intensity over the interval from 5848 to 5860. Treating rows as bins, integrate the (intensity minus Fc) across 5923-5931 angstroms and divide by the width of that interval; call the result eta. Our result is 0.4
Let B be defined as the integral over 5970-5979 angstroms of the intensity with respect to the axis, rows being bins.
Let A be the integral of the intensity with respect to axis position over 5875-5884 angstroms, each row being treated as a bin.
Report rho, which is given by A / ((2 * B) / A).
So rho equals 73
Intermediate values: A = 143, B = 141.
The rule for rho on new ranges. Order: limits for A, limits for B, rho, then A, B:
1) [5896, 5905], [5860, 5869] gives 68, 139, 143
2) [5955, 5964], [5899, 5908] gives 72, 145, 146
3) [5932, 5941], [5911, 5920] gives 71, 144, 147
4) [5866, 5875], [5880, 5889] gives 81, 145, 130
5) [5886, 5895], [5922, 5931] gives 42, 112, 150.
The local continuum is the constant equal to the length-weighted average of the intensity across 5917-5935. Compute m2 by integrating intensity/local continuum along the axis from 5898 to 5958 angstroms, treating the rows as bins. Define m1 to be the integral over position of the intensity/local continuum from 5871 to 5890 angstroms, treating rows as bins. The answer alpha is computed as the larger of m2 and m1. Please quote 59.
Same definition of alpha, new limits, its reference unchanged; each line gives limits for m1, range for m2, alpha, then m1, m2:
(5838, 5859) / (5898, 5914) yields 21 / 21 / 16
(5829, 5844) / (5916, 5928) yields 15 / 15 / 12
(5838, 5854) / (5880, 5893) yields 16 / 16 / 11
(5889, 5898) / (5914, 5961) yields 46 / 7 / 46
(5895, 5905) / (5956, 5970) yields 14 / 9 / 14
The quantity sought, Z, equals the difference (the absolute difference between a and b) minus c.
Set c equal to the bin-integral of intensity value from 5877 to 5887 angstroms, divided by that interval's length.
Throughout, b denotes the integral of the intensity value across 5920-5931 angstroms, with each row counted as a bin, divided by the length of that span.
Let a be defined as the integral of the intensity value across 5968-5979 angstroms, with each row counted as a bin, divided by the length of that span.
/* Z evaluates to -14.6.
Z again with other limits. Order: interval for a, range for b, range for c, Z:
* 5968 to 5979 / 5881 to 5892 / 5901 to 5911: -14.1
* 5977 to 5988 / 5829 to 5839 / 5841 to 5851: -15.5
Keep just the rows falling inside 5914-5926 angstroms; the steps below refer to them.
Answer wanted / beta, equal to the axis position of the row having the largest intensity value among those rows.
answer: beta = 5919.5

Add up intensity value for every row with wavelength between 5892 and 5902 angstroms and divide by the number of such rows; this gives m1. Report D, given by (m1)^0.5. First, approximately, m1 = 13.8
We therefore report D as 3.710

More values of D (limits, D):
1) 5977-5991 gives 3.967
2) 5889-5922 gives 3.890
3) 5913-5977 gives 4.012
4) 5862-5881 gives 4.001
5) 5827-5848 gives 4.112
